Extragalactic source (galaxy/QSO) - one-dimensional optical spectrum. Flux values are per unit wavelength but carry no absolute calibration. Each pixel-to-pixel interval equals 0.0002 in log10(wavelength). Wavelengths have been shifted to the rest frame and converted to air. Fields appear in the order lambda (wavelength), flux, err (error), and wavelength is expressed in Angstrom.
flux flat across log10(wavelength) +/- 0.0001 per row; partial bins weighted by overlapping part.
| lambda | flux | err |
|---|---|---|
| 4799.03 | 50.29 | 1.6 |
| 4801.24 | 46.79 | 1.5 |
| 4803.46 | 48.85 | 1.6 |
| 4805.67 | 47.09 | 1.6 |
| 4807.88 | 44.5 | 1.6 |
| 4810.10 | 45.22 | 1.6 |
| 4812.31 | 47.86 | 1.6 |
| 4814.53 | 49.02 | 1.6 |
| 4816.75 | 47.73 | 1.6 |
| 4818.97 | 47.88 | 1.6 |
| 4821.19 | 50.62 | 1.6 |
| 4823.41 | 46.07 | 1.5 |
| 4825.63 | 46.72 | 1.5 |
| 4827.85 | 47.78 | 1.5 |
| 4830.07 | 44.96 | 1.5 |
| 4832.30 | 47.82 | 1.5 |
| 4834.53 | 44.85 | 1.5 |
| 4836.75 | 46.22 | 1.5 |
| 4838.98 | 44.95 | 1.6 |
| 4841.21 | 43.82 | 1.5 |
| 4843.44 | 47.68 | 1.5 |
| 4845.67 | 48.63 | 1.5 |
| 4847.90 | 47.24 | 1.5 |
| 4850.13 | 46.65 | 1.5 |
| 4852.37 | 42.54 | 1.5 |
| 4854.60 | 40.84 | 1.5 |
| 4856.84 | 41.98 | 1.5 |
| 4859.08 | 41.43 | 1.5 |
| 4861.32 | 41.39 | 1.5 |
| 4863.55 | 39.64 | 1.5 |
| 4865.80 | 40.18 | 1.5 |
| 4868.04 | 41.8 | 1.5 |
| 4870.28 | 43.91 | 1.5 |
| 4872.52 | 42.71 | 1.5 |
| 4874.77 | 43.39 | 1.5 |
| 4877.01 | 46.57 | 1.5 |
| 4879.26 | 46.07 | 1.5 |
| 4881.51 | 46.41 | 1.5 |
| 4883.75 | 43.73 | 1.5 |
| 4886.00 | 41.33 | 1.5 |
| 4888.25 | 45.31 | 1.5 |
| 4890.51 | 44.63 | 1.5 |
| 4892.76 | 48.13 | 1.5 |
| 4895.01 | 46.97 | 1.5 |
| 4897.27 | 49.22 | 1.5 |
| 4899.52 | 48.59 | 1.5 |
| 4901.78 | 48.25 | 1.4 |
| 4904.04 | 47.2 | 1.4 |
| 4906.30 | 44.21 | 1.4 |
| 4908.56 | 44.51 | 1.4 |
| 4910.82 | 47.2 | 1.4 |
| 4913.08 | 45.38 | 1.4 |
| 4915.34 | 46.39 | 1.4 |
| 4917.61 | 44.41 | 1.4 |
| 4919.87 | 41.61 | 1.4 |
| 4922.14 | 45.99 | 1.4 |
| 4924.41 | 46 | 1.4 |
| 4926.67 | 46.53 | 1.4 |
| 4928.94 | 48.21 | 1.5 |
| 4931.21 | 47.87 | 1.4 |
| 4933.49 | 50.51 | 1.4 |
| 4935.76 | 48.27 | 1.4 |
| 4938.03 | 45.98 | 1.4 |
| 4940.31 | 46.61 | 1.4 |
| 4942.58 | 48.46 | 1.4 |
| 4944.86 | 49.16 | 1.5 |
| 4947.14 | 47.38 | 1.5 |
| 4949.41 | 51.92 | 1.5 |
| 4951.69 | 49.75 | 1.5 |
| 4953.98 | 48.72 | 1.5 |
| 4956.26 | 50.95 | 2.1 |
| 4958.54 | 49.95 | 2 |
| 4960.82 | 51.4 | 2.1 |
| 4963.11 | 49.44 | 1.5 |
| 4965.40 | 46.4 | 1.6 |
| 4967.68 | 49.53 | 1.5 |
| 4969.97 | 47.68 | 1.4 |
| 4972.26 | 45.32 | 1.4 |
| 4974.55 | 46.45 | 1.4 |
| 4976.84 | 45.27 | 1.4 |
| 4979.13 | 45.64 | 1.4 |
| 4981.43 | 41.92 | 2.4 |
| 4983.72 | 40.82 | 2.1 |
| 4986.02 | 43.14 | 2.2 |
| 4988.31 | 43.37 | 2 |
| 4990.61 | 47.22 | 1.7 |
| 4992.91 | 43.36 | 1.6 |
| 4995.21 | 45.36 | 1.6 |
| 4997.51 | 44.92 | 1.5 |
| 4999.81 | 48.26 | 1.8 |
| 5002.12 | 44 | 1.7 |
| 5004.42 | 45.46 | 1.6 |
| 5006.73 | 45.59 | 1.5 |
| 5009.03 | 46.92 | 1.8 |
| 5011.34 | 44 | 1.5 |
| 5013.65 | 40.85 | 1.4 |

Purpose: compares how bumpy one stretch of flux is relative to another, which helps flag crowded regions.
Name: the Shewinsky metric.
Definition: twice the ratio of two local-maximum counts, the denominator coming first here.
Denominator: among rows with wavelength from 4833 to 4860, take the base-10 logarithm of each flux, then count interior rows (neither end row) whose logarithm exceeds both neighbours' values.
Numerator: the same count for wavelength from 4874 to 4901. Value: 3.3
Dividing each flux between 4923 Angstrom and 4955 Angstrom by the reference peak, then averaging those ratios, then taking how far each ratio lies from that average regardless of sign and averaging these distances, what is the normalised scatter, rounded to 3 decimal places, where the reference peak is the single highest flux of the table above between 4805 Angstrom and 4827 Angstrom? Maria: 0.026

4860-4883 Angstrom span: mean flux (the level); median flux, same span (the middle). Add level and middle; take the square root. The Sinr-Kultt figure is 9.29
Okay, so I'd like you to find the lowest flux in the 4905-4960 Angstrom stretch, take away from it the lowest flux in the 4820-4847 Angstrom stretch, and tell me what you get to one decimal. -2.2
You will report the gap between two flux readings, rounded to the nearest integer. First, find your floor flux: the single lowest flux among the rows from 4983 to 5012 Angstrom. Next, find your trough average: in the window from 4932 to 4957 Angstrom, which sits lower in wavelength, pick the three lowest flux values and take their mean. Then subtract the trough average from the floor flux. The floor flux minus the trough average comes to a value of -6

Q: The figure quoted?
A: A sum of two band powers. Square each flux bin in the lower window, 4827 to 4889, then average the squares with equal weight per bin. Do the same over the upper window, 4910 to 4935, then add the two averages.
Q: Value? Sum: 4122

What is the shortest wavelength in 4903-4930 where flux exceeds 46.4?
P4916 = 4904.04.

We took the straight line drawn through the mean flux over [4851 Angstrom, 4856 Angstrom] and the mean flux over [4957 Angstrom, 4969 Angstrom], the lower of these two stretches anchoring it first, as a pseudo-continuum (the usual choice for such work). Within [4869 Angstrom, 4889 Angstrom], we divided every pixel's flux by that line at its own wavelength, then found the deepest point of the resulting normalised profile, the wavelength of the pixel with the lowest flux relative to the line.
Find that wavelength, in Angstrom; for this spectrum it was 4886.00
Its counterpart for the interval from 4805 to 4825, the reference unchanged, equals 4807.88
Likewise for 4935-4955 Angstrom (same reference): 4938.03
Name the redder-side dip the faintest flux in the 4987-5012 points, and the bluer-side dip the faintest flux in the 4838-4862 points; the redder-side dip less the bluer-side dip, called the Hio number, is 2.5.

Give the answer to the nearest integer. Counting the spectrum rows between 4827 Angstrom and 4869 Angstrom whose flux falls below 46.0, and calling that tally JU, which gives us 12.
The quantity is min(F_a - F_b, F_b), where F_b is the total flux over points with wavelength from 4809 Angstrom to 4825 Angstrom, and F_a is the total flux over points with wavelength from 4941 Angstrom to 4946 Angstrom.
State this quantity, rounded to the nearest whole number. -237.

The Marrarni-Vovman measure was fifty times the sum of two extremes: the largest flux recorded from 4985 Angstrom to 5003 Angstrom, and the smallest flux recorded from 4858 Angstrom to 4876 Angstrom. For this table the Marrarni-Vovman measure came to 4395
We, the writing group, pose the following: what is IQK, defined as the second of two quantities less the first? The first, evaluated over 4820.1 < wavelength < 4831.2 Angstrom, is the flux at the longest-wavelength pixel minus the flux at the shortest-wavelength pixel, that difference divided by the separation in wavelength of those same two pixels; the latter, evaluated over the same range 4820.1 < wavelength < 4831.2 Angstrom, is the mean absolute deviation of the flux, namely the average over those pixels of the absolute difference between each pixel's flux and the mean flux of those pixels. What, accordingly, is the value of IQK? 2.2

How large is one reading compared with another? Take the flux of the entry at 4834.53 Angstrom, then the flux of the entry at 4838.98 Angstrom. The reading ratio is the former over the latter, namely 1.00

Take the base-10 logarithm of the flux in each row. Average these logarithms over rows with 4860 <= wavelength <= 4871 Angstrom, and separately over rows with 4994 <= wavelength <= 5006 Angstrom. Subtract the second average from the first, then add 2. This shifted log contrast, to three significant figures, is 1.96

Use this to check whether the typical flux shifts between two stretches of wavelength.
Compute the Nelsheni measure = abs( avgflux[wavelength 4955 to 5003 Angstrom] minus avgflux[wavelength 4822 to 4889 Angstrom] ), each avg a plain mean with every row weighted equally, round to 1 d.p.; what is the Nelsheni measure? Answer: 1.8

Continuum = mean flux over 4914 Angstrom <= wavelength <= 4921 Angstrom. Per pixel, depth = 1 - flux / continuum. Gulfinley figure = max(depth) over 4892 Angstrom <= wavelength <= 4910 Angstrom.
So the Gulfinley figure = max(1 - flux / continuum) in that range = 0.00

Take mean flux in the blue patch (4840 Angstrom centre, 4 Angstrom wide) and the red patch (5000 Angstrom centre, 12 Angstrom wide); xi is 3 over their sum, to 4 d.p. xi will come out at 0.0333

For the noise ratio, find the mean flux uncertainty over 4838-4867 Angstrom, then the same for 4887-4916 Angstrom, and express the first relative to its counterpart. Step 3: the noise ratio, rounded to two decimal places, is 1.04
